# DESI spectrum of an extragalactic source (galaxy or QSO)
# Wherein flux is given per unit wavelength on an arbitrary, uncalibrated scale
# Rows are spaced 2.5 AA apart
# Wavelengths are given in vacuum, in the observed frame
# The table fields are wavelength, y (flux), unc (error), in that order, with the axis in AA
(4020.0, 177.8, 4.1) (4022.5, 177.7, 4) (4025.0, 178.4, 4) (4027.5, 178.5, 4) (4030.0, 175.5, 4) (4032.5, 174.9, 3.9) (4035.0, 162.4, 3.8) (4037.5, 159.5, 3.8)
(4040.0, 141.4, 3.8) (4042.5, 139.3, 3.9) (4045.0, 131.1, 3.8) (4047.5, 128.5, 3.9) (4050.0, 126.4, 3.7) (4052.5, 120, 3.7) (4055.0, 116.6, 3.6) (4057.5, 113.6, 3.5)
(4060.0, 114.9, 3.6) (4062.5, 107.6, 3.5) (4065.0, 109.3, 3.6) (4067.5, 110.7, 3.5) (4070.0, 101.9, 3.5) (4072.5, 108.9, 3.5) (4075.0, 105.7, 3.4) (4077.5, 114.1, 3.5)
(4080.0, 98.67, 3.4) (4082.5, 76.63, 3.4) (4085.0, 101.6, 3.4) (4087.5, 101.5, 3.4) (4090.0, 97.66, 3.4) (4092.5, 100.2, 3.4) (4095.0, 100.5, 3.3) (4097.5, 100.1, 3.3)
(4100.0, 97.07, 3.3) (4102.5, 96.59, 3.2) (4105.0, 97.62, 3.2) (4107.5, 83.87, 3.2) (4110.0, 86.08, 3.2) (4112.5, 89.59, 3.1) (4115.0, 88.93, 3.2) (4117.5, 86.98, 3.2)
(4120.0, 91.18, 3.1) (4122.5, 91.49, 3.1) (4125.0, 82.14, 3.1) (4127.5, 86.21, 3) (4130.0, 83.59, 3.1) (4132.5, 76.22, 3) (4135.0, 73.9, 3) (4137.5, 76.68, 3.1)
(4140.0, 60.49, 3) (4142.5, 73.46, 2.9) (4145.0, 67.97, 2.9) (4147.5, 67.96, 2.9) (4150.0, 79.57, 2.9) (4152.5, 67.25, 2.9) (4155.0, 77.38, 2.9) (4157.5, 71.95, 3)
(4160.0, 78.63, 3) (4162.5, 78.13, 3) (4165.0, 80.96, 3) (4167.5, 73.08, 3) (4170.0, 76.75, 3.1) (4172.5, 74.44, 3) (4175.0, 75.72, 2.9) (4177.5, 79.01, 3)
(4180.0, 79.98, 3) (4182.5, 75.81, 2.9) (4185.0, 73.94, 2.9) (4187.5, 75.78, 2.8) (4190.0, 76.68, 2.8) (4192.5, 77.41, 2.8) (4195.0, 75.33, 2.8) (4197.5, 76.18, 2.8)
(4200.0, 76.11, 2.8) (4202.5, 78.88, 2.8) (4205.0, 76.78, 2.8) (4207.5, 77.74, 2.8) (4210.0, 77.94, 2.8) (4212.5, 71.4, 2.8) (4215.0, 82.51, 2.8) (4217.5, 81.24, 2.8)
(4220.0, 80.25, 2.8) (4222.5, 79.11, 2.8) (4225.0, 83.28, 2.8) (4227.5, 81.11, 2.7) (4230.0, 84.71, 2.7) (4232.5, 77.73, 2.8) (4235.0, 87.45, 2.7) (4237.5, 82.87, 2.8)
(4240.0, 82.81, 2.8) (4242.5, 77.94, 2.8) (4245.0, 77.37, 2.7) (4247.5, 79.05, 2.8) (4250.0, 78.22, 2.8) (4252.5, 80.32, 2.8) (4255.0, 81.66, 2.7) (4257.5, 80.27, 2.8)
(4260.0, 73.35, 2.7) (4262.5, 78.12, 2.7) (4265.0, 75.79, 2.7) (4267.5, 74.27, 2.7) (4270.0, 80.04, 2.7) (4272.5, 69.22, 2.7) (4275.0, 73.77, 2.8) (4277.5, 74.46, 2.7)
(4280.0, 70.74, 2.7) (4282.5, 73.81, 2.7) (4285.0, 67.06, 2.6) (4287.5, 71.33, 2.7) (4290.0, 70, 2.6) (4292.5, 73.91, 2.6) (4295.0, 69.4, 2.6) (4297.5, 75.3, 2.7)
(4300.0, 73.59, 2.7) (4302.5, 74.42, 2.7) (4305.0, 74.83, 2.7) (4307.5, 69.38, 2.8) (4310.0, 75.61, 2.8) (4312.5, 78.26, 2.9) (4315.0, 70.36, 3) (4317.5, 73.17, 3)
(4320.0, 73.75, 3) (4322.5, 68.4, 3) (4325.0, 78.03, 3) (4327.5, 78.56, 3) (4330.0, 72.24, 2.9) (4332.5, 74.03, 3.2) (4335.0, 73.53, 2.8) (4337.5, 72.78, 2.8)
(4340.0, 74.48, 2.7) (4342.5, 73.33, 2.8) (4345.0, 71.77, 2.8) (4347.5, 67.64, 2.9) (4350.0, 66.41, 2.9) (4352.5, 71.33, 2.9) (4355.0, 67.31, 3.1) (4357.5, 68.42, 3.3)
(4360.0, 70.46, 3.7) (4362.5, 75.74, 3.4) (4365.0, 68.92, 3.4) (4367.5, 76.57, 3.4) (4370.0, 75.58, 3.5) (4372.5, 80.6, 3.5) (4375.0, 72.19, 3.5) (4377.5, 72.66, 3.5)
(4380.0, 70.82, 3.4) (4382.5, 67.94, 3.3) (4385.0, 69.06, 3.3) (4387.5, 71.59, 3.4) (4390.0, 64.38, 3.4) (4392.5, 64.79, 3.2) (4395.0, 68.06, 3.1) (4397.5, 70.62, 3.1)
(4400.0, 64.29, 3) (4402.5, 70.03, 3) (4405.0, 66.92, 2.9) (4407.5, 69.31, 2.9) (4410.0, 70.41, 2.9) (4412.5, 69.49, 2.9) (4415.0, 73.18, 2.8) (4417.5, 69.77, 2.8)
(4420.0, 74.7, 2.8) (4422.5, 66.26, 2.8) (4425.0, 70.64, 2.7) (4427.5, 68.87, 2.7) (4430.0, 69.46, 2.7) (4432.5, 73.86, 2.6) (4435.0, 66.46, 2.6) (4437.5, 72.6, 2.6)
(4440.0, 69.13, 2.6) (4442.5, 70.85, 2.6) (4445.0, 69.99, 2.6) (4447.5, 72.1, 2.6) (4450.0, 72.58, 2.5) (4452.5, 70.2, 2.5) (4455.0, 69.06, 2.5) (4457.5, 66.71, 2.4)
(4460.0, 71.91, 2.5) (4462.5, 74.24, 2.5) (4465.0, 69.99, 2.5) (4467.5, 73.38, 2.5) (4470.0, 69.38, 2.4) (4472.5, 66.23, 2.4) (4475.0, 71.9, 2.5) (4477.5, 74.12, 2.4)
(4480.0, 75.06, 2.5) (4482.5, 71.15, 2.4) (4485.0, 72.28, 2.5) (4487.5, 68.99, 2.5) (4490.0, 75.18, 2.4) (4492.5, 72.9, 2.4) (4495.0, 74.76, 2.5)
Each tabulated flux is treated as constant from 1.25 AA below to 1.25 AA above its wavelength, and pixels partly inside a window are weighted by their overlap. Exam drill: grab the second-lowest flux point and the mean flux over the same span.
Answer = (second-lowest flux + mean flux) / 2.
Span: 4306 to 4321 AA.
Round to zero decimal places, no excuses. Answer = 72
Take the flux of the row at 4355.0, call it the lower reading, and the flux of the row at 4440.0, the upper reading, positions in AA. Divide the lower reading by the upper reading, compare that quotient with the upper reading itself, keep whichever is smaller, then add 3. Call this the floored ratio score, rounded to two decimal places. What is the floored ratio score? 3.97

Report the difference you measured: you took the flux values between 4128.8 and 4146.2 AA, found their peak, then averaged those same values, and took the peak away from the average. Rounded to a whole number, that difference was -10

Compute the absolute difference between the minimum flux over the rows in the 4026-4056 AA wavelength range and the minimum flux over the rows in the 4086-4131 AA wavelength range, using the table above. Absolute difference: 34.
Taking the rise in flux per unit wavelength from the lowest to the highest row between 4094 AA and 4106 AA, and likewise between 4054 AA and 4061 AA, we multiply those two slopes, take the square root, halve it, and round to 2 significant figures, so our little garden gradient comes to 0.16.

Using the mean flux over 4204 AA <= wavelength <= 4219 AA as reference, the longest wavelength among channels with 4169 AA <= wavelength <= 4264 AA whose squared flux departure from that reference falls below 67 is 4262.5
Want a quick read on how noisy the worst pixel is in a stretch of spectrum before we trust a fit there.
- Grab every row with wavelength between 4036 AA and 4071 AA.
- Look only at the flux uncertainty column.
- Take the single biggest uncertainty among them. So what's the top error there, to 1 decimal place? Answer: 3.9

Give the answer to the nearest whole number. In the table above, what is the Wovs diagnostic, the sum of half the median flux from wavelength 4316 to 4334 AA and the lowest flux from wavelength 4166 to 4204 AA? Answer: 110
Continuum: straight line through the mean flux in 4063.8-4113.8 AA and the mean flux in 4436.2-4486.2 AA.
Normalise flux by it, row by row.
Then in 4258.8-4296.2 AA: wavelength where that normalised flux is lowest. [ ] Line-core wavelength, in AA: 4285.0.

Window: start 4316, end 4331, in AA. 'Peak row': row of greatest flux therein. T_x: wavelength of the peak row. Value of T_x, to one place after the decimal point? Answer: 4327.5 AA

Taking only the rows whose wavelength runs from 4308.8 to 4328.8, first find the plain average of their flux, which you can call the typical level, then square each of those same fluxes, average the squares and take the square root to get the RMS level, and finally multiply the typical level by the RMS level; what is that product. 5559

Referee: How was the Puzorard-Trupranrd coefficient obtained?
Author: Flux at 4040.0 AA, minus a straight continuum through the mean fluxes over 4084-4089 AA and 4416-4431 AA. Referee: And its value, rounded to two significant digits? 36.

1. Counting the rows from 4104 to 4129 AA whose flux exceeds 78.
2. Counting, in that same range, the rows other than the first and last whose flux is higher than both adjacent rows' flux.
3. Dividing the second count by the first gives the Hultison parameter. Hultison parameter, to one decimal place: 0.2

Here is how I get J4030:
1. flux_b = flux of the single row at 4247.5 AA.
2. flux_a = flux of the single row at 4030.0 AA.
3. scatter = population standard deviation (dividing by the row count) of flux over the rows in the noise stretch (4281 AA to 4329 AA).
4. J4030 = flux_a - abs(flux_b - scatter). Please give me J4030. 100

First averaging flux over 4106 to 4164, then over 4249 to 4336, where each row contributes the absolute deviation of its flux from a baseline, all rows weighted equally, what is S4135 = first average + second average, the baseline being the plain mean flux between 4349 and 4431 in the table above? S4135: 15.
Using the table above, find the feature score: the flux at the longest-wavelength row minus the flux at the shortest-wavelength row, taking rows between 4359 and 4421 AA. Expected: 4.2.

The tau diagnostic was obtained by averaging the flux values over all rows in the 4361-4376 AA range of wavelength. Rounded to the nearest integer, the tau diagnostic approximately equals 75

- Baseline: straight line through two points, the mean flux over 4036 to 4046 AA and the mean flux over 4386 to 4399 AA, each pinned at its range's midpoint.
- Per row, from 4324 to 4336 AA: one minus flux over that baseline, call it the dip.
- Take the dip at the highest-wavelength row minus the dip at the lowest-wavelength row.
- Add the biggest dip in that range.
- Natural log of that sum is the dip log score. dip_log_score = -2.0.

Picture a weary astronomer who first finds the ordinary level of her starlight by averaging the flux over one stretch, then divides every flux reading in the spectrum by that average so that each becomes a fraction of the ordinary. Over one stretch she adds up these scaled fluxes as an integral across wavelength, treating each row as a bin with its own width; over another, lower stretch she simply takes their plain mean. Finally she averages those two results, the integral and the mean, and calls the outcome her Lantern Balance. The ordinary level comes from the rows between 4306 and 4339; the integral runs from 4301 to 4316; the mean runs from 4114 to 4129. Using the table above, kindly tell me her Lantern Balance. 8.1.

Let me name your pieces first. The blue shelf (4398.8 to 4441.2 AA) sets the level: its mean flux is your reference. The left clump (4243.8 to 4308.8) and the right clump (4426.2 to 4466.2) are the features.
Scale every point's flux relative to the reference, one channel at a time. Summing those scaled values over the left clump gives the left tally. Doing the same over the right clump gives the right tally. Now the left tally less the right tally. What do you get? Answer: 12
